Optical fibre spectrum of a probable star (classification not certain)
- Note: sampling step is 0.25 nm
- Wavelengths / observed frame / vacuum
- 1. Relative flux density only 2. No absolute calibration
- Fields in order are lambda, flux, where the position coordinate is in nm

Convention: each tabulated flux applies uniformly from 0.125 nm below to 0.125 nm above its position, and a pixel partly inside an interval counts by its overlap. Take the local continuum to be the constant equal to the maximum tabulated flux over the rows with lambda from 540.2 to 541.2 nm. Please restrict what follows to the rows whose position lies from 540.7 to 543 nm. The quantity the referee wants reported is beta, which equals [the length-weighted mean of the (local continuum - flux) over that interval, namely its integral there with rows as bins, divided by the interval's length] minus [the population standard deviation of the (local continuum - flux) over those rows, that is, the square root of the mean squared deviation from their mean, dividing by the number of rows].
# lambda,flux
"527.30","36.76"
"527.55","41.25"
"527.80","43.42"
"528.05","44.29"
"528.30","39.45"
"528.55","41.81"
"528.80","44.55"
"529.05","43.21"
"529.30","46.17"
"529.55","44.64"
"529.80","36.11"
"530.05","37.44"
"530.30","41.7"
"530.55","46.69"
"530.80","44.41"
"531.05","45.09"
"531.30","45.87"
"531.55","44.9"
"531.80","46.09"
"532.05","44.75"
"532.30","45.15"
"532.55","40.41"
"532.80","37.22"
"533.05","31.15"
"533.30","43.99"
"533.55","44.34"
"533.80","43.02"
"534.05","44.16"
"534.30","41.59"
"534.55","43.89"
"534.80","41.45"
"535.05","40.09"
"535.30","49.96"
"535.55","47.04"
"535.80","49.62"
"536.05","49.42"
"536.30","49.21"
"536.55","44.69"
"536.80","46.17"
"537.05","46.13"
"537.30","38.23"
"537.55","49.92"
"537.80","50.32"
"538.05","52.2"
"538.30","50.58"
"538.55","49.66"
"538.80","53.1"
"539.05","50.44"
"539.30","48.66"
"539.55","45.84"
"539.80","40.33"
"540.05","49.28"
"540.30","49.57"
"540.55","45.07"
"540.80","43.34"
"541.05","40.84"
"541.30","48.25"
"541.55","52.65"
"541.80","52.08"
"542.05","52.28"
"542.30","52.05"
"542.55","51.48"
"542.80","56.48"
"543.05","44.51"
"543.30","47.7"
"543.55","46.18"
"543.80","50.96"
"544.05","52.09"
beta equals -5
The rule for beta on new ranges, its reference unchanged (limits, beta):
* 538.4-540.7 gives -2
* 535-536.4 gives -2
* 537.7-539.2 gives -3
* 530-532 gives 2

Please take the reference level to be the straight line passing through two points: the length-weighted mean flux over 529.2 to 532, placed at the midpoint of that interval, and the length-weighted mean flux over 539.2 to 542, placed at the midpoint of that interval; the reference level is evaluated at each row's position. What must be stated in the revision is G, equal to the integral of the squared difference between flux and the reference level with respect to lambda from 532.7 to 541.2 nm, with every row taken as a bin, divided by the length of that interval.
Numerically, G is 20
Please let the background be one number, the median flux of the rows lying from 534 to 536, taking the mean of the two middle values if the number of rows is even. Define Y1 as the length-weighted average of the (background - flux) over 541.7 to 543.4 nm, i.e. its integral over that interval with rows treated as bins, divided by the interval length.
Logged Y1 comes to -6.9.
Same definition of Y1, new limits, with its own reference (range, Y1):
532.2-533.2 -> 5.6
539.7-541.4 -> -1.2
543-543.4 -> -2.3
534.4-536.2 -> -1.9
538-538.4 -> -7.3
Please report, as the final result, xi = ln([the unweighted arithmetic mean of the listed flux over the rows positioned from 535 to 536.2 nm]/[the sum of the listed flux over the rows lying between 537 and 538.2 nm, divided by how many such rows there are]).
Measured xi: 0.00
